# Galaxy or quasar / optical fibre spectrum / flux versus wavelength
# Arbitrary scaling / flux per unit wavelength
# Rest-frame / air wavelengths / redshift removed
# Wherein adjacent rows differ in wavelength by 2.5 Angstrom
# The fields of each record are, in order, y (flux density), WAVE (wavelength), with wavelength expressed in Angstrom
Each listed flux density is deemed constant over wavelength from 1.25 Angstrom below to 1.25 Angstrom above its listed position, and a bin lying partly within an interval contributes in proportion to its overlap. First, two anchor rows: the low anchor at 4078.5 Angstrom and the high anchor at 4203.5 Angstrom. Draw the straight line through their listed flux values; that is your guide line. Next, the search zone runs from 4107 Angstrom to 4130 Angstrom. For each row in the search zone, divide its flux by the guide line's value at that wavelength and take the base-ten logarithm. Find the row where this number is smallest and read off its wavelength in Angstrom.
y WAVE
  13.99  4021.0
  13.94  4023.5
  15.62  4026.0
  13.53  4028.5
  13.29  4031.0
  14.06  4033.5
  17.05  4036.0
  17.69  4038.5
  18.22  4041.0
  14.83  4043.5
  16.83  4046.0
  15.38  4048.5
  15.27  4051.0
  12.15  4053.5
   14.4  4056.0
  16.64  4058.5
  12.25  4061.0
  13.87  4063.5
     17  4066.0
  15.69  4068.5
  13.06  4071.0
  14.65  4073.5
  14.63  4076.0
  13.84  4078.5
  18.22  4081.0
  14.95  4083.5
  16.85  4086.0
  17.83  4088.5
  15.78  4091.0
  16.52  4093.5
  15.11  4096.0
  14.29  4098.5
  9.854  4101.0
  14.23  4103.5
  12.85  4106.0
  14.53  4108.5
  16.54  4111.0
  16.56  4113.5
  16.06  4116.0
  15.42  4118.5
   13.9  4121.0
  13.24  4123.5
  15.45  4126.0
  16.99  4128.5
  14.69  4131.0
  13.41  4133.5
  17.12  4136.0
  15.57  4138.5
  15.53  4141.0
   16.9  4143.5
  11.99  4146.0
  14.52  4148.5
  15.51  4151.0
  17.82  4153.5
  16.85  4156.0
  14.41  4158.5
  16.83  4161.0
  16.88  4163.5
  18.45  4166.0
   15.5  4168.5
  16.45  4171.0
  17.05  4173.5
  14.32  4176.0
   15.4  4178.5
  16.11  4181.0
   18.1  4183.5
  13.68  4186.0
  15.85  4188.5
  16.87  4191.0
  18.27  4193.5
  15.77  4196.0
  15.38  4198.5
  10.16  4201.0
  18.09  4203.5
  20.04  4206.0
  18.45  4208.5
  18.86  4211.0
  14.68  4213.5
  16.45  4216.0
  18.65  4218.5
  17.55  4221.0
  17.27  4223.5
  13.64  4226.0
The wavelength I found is 4123.5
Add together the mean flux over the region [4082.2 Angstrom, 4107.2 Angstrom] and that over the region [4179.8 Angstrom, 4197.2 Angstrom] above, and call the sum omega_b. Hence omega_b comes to 31.2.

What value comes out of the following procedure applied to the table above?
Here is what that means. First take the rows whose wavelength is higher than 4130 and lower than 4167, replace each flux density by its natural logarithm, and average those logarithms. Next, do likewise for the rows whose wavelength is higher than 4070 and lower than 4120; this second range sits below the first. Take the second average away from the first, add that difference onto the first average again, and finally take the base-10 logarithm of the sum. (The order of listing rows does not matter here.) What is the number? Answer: 0.447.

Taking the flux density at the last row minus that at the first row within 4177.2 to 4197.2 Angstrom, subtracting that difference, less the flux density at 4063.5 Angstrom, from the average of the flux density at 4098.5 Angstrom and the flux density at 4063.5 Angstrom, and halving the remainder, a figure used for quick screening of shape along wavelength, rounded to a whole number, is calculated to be 14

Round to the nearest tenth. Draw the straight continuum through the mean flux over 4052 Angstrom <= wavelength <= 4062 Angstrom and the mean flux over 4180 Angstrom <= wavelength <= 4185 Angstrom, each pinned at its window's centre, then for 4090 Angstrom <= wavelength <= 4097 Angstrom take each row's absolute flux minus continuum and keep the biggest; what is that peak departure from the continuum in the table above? 1.7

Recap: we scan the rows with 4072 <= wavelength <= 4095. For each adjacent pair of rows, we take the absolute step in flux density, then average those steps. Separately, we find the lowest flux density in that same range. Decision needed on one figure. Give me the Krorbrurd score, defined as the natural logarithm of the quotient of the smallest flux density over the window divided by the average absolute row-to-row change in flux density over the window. 2.06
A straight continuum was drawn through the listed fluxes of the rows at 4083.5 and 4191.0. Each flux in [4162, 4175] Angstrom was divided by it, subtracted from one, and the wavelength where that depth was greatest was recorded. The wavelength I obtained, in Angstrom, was 4168.5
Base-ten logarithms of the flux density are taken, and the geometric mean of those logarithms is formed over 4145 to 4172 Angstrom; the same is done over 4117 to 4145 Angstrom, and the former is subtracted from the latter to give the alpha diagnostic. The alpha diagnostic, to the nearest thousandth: -0.016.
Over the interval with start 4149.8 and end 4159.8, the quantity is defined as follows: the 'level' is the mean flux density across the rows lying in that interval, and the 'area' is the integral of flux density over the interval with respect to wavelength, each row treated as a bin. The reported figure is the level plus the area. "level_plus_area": 178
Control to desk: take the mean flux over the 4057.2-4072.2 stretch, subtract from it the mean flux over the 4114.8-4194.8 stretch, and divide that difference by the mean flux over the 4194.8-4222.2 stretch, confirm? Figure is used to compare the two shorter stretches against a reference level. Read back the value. -0.06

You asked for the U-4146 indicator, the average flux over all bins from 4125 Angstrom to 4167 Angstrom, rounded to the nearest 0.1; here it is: 15.8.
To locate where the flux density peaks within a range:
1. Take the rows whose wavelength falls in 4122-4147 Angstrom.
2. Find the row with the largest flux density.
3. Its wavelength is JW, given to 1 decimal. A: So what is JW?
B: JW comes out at 4136.0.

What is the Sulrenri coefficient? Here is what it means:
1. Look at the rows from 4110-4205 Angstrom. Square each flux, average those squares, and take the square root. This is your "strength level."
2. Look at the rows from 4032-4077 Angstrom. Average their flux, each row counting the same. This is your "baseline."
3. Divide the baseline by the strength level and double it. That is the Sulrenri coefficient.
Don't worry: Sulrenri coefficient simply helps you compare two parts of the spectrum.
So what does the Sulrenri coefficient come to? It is 1.92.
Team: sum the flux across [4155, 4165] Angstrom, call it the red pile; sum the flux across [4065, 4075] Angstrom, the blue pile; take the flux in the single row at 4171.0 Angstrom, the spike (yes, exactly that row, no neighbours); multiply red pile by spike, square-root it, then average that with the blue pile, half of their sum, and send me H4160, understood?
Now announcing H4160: 46.55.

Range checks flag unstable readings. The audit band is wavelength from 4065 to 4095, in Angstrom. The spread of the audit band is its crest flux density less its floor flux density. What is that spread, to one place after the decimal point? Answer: 5.2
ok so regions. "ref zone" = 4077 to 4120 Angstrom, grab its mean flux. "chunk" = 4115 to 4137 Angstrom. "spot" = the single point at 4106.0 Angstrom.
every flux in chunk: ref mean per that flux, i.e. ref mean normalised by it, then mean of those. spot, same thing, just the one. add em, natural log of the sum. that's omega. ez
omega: 0.79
